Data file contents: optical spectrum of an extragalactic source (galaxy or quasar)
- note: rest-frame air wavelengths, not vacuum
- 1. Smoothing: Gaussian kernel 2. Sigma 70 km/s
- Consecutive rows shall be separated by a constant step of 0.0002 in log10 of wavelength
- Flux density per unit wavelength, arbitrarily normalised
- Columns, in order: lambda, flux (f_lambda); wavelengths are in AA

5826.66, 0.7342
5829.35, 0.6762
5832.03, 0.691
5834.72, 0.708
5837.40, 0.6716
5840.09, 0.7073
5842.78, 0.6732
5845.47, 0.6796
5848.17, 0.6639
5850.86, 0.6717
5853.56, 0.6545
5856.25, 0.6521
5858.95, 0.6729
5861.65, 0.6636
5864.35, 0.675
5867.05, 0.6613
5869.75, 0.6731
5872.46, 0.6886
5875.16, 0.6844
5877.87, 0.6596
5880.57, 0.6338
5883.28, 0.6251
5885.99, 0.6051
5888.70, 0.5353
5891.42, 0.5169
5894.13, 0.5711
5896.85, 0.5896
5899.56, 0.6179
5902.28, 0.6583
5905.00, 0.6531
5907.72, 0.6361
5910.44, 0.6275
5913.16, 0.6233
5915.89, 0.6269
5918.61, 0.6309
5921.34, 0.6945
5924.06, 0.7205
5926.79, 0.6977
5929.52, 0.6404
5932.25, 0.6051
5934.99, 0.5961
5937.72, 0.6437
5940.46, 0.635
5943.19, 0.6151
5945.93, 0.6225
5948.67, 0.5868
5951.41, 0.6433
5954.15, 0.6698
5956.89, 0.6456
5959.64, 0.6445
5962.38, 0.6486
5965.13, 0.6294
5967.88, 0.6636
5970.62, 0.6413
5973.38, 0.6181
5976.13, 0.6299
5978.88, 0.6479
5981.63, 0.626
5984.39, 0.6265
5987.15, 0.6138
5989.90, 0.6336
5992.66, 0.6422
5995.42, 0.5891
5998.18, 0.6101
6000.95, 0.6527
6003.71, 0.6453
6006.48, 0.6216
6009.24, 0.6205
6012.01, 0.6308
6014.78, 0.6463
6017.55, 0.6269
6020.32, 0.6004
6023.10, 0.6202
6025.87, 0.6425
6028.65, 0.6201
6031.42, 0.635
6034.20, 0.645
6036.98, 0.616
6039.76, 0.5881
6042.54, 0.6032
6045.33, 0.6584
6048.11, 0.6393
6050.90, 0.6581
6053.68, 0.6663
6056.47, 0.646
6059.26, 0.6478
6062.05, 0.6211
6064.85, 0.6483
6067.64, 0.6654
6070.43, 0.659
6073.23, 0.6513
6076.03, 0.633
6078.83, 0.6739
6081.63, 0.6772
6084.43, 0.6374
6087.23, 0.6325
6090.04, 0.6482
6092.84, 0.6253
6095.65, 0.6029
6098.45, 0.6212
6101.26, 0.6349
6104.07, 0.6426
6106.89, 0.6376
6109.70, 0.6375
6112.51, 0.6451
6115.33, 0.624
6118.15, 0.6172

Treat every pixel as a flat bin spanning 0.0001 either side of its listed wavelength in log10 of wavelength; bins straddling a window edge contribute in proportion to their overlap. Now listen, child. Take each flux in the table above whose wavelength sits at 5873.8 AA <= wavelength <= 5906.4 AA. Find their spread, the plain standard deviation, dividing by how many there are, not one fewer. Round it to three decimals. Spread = 0.049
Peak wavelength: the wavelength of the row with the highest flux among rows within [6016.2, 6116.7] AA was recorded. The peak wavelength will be 6081.63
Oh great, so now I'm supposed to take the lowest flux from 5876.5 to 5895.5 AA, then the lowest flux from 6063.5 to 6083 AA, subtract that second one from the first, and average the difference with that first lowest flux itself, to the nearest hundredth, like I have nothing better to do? 0.20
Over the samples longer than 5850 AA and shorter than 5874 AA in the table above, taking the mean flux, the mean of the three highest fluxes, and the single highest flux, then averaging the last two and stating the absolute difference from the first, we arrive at 0.016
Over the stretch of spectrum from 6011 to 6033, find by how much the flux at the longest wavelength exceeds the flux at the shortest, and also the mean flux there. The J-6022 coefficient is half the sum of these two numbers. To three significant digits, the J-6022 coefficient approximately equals 0.316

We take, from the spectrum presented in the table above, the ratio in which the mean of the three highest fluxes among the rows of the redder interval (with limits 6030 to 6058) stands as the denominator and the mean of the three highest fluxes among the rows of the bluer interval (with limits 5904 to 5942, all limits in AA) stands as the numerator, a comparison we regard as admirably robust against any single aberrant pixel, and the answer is 1.07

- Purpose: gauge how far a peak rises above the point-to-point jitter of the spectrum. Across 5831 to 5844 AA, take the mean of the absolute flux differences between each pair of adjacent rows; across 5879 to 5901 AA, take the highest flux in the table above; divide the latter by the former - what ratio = 21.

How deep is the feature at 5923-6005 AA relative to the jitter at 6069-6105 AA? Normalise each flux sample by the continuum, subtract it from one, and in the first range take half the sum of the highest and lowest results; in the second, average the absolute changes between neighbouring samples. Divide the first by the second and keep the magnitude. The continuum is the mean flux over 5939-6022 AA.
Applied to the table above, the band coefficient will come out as 1.3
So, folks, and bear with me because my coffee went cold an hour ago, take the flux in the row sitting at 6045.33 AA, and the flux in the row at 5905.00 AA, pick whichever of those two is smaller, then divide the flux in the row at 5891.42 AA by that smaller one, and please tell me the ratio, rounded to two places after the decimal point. 0.79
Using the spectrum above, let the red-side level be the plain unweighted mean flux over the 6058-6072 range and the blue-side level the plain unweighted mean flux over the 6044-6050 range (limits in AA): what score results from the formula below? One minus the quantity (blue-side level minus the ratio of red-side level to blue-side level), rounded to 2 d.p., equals 1.35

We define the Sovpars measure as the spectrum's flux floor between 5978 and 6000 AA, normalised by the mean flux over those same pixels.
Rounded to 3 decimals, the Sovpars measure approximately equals 0.945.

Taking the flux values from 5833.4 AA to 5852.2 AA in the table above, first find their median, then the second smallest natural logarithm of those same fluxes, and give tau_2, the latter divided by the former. -0.59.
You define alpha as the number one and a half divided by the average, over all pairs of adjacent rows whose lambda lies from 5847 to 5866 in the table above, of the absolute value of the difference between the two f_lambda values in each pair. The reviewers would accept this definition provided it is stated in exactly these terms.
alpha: 131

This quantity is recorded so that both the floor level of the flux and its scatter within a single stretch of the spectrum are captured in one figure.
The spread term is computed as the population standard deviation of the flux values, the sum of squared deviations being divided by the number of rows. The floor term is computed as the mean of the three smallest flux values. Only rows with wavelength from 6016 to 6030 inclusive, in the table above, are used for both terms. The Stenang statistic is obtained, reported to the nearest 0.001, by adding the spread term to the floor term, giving 0.627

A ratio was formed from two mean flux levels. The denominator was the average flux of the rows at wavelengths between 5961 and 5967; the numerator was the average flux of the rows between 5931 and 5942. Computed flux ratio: 0.97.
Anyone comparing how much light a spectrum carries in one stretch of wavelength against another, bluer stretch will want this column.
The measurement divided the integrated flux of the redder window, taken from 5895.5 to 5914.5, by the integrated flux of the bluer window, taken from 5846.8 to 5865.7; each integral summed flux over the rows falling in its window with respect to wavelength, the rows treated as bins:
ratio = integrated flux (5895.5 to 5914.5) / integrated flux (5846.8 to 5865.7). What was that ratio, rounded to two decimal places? 0.95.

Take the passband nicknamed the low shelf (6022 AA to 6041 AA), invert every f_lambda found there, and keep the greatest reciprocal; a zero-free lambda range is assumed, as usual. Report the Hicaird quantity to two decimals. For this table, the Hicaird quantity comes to 1.70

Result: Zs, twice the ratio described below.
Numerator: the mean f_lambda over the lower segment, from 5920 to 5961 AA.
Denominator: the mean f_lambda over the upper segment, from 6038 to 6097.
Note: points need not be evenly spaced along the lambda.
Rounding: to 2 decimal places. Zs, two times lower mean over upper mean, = 2.01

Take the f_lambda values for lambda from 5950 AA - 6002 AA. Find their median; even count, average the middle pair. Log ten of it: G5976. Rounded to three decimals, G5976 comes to -0.193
